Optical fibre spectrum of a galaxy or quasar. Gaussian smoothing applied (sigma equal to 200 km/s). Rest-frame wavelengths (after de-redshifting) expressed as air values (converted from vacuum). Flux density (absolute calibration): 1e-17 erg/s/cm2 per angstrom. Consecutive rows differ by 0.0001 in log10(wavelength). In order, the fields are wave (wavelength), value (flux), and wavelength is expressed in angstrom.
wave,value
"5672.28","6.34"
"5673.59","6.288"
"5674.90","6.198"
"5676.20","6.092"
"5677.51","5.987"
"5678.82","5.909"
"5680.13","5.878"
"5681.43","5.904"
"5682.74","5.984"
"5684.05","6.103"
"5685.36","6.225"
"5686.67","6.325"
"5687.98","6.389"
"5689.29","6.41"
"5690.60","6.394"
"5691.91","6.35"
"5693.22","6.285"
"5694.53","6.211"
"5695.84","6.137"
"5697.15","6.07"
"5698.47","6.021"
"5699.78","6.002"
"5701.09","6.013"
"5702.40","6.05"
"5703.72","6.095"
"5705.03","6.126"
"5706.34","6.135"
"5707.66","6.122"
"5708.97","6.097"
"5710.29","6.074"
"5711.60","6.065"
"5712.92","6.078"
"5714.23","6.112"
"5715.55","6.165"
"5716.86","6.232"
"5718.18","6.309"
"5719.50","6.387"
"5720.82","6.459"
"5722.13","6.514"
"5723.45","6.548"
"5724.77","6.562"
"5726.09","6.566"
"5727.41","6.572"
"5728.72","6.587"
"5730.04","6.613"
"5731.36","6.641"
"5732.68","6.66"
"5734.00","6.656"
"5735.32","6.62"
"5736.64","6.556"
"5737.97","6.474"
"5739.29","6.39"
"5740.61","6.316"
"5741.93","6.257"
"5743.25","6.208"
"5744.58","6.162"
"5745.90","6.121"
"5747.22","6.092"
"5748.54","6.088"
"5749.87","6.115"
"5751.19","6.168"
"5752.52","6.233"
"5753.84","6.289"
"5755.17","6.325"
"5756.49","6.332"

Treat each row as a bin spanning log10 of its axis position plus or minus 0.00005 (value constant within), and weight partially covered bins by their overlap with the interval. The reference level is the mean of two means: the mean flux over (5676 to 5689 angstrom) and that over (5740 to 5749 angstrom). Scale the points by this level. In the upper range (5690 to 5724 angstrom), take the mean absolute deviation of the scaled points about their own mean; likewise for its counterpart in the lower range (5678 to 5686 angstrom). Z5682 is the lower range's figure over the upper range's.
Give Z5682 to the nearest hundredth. 0.81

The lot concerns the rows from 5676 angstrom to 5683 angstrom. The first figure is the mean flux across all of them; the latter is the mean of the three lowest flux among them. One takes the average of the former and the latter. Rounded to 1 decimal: 5.9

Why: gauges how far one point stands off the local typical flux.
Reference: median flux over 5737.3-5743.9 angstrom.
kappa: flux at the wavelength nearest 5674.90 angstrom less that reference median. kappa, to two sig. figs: -0.12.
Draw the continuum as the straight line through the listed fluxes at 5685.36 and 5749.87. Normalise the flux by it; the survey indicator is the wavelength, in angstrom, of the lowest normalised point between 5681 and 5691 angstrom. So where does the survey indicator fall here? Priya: 5681.43 angstrom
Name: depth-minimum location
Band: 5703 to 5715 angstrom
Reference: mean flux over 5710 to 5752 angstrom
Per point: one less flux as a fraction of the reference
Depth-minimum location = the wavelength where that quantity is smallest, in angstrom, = 5706.34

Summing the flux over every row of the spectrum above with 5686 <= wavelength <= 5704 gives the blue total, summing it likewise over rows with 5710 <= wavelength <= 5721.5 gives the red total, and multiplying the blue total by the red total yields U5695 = 4848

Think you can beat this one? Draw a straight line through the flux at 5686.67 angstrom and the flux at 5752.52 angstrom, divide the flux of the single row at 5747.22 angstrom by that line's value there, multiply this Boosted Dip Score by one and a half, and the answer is 1.46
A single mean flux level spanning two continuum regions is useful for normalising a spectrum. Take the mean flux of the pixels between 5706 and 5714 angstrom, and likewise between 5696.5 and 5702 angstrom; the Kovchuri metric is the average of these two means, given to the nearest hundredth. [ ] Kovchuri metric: 6.06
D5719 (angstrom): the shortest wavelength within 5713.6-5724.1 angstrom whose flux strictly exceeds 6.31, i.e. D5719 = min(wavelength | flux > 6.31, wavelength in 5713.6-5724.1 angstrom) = 5719.50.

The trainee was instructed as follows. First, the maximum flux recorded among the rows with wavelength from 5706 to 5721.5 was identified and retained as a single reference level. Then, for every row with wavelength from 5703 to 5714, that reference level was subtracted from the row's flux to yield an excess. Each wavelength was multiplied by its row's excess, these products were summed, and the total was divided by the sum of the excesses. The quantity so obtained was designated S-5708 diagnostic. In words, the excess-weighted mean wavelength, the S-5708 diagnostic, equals 5708.5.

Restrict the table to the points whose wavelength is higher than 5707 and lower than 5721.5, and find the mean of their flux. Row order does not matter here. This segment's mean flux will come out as 6.19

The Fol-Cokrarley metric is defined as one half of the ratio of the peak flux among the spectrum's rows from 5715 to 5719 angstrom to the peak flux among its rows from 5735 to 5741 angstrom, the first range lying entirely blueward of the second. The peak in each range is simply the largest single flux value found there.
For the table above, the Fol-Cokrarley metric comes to 0.477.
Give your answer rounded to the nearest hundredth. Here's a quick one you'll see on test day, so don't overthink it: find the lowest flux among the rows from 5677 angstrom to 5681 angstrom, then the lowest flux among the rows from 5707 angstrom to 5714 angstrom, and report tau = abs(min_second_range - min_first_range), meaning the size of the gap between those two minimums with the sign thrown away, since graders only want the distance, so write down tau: 0.19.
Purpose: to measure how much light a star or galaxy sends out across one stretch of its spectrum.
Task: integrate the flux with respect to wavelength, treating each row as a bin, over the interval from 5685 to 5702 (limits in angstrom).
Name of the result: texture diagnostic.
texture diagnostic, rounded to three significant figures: 106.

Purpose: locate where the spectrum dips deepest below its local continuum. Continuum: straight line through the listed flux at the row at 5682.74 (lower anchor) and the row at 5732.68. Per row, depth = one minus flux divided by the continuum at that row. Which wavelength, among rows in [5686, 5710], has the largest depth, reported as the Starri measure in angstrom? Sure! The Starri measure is 5708.97 angstrom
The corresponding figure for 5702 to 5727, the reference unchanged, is 5712.92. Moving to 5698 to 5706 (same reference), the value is 5701.09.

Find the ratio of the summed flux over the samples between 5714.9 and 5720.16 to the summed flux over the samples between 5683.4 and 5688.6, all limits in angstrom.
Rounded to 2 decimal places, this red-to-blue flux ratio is 1.00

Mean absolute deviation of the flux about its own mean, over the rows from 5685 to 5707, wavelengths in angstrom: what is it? 0.13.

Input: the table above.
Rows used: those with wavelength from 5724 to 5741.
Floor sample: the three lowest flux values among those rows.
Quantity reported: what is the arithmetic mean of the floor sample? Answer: 6.39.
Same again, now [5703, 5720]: 6.07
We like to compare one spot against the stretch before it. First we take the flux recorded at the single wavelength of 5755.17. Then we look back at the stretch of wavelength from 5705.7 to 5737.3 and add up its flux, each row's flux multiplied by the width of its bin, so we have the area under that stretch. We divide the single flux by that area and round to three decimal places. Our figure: 0.031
